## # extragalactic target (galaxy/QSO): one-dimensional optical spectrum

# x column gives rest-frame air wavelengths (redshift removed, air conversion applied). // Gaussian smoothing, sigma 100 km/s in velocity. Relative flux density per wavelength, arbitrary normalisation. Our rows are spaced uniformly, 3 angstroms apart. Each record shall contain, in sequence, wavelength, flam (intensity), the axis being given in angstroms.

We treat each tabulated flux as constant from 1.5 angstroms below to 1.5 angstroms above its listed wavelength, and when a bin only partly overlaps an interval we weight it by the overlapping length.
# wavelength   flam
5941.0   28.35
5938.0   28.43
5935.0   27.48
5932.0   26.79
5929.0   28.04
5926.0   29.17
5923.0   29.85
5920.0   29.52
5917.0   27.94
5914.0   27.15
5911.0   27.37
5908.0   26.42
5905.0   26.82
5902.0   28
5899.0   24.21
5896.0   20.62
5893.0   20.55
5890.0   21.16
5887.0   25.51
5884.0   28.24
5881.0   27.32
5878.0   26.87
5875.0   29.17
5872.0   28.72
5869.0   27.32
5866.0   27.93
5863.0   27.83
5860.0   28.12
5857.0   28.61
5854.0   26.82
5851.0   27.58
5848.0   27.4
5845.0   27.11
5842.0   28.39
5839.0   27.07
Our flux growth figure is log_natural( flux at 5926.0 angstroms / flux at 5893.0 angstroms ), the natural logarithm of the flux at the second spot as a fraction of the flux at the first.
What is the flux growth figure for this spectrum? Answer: 0.350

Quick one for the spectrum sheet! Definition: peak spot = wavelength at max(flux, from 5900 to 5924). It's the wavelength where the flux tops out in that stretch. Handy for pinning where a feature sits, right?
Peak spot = 5923.0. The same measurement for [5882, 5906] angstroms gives 5884.0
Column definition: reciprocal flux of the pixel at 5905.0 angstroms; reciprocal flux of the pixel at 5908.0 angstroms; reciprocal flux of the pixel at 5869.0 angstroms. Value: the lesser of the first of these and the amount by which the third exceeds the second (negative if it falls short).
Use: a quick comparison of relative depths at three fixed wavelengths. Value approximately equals -0.0012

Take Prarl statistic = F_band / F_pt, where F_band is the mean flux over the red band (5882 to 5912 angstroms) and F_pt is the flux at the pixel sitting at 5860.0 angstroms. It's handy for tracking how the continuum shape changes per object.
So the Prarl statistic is 0.89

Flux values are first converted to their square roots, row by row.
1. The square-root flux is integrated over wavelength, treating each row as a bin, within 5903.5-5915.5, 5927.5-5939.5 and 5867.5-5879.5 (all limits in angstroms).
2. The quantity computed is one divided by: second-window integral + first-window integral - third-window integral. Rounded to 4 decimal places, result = 0.0162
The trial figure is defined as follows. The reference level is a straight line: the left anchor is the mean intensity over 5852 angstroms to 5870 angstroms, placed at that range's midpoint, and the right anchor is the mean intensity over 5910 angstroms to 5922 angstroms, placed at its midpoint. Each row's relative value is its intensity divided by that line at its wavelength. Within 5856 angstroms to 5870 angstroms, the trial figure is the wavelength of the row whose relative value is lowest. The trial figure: 5869.0 angstroms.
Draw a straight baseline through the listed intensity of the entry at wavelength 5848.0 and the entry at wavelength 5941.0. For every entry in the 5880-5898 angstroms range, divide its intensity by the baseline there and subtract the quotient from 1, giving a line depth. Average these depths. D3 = 0.14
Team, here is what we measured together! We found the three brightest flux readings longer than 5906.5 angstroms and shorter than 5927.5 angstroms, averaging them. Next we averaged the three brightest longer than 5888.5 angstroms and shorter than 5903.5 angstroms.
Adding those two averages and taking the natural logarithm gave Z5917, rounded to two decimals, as 3.99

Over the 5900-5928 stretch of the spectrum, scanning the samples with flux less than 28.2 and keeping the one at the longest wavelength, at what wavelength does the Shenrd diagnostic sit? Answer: 5917.0 angstroms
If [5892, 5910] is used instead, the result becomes 5908.0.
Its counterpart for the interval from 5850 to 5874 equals 5869.0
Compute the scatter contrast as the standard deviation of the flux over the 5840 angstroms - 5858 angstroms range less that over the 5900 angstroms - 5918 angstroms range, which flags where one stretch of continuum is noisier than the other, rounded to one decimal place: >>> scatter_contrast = 0.1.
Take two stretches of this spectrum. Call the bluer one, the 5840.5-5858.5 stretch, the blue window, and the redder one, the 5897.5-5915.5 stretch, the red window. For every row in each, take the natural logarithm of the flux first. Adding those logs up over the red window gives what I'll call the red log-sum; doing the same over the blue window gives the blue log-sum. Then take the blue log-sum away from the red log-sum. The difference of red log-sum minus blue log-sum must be -0.22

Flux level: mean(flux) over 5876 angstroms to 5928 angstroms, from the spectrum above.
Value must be 26.3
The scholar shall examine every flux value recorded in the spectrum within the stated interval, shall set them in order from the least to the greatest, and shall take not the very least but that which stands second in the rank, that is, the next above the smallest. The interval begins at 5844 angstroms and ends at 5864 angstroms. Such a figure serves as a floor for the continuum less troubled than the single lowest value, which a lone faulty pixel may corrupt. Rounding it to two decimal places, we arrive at 27.11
